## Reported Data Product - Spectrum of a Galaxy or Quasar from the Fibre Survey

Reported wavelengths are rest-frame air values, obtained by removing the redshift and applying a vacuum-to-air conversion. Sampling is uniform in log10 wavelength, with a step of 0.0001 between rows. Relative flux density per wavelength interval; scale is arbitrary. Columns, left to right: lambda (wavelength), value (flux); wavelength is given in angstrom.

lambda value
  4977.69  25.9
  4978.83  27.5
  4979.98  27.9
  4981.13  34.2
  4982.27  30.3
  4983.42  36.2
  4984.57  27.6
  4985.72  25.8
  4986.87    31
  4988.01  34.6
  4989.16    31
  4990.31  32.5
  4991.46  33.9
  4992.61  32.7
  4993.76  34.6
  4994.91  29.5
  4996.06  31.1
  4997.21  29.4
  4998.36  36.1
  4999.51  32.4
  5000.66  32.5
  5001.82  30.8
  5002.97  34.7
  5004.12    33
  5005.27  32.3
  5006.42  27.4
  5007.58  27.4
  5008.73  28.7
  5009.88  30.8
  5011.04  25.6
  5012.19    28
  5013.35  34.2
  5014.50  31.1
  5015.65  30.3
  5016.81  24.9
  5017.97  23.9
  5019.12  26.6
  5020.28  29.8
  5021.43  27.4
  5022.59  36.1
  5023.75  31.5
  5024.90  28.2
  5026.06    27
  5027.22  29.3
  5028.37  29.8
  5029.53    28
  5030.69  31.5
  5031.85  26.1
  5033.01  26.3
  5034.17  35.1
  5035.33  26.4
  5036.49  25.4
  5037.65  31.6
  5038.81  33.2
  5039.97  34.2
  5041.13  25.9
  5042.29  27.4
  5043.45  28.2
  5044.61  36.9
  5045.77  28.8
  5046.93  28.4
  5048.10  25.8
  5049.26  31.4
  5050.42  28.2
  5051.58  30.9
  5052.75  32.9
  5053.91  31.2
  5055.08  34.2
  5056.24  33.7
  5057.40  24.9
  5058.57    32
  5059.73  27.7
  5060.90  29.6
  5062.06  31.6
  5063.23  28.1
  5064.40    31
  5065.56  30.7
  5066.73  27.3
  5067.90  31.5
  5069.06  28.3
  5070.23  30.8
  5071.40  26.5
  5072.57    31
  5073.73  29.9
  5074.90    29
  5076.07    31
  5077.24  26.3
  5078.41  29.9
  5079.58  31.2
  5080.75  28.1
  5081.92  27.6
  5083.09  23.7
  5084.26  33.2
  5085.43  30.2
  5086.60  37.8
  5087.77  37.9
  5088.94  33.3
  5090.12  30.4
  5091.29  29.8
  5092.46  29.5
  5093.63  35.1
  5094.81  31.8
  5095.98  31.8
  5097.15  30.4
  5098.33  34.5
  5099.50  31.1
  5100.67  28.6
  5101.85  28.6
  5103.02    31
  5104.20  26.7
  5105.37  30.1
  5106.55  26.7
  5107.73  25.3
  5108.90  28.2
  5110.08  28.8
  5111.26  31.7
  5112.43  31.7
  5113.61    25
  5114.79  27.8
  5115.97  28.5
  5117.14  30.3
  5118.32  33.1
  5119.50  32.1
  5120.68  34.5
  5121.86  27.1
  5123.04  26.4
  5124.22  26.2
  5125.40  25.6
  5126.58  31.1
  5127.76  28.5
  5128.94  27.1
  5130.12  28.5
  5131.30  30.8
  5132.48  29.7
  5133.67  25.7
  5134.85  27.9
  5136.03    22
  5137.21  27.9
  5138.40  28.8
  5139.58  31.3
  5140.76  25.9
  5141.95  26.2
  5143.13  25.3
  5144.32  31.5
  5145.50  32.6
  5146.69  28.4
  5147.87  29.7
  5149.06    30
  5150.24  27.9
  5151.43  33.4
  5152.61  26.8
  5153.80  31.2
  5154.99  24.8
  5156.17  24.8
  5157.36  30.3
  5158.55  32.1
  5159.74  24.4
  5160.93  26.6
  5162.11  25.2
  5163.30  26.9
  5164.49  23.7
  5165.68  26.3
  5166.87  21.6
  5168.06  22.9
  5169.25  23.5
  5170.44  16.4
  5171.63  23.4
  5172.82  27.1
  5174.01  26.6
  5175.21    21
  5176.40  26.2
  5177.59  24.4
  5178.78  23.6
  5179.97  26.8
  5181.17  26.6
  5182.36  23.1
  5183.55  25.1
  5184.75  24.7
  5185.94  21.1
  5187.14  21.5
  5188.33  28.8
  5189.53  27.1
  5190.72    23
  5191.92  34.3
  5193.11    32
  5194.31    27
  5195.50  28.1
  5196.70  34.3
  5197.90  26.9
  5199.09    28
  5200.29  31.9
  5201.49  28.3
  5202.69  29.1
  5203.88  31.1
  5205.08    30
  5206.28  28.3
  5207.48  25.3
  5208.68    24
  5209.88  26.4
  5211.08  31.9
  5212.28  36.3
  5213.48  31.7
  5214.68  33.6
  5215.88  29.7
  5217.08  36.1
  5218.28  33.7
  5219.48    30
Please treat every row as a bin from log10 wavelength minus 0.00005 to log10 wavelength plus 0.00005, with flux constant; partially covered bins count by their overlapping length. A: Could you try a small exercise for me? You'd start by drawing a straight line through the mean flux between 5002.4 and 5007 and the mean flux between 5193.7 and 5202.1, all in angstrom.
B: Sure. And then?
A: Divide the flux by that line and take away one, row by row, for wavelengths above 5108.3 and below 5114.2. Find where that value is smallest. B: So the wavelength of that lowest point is 5113.61 angstrom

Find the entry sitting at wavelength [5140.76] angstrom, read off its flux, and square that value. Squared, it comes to 671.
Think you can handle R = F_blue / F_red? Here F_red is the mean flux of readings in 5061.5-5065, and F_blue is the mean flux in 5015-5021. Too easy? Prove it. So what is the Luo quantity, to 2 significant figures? 0.90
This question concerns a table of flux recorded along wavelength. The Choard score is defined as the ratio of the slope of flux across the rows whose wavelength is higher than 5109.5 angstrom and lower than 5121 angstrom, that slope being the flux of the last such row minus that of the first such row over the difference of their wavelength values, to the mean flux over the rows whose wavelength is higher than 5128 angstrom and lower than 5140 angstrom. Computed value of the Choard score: 0.019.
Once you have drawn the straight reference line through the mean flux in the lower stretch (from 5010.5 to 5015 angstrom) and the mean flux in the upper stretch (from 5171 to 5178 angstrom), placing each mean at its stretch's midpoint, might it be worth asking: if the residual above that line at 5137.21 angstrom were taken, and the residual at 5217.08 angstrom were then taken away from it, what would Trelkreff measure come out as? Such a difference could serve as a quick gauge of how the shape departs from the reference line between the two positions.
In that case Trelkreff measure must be -11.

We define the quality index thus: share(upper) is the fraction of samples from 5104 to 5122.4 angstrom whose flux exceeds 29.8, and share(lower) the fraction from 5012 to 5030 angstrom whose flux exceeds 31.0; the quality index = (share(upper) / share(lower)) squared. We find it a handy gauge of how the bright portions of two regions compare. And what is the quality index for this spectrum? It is 3.1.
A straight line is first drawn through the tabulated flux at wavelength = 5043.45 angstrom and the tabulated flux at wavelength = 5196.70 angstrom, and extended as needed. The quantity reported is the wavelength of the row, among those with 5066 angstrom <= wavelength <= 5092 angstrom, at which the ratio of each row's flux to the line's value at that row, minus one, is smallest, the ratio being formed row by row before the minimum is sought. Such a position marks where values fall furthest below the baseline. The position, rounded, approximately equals 5083.09 angstrom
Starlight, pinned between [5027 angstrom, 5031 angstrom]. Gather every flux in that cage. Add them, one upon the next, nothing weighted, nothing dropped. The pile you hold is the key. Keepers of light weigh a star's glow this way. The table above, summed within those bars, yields 119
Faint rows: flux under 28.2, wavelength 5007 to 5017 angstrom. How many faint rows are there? 4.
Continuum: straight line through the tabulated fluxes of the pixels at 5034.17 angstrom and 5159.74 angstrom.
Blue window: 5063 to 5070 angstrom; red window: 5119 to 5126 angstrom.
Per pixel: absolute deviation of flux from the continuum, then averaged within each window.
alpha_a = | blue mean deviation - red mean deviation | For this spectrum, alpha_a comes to 0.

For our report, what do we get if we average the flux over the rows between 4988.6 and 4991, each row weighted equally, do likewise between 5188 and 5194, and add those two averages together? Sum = 60.8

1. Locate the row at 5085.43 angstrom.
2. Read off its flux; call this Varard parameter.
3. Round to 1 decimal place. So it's 30.2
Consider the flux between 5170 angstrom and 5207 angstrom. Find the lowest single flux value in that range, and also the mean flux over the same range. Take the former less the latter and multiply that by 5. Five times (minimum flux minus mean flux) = -51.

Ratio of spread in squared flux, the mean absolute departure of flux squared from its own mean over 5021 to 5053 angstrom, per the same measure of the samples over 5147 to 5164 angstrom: 1.2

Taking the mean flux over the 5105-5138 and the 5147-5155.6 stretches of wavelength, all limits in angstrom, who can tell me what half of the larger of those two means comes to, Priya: 14.6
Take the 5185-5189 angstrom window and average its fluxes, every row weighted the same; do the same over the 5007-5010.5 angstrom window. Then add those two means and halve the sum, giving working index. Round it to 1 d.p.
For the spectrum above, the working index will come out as 26.4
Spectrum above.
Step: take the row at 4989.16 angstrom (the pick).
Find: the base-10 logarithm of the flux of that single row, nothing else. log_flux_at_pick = 1.49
